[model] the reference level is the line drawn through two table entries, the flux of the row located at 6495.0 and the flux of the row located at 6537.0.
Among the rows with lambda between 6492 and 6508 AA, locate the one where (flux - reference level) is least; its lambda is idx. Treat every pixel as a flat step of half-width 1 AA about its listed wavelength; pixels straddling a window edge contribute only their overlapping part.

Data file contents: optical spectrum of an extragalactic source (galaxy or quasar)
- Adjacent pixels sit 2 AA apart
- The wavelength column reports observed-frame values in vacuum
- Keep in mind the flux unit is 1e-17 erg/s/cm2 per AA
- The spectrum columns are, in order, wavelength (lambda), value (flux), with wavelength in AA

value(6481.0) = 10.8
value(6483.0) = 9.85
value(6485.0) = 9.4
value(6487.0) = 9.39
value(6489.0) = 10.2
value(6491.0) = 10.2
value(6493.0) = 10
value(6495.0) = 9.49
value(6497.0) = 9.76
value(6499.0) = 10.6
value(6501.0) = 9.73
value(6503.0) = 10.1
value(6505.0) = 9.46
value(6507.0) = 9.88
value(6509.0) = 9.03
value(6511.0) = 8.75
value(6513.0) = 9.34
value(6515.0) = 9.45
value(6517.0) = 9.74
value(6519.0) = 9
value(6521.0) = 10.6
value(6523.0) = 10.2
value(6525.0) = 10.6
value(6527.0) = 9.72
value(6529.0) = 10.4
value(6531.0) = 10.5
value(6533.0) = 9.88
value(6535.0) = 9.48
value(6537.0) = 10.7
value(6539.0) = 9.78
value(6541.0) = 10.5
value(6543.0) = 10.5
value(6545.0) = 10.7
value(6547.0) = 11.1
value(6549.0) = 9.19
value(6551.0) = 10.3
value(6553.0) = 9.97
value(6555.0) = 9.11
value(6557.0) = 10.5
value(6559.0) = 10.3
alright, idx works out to 6505.0 AA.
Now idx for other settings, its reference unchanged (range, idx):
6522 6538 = 6535.0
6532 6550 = 6549.0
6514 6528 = 6519.0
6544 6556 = 6555.0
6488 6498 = 6495.0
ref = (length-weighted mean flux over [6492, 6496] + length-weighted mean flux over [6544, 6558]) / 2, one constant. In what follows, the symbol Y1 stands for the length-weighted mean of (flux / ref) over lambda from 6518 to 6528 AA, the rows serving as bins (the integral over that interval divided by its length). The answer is 1.01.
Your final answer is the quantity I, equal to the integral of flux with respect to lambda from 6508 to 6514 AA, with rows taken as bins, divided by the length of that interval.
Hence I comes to 9.04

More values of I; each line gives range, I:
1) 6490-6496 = 9.90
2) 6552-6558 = 9.86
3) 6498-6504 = 10.14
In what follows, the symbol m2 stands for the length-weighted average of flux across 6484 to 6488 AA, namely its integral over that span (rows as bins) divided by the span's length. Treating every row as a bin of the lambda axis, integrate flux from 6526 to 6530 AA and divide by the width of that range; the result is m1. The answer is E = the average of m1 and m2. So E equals 9.7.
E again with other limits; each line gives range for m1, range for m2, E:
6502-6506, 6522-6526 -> 10.1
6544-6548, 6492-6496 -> 10.3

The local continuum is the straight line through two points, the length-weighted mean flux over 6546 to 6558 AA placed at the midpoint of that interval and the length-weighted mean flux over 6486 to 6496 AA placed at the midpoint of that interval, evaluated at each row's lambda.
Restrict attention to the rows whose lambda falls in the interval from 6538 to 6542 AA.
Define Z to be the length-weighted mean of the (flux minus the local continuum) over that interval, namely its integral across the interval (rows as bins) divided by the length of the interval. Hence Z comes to 0.15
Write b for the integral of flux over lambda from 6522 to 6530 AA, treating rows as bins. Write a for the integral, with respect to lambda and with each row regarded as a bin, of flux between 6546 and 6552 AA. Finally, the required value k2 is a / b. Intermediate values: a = 61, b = 82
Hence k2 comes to 0.75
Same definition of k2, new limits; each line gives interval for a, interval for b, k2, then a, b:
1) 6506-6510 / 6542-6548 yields 0.59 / 38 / 65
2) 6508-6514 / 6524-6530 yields 0.88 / 54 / 61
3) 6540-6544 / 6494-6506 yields 0.36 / 42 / 118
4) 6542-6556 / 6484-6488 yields 3.77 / 142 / 38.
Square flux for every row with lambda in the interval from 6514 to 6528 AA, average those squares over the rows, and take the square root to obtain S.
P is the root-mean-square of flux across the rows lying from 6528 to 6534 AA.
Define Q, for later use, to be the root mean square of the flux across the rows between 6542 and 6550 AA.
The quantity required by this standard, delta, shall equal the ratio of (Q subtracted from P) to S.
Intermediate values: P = 10.3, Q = 10.4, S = 9.9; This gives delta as -0.01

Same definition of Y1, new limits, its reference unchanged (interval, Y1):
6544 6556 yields 1.01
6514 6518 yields 0.97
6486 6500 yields 1.00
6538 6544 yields 1.03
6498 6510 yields 0.99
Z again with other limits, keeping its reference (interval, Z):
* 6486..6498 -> -0.02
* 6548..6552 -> -0.28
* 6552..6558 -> -0.18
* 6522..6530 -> 0.28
